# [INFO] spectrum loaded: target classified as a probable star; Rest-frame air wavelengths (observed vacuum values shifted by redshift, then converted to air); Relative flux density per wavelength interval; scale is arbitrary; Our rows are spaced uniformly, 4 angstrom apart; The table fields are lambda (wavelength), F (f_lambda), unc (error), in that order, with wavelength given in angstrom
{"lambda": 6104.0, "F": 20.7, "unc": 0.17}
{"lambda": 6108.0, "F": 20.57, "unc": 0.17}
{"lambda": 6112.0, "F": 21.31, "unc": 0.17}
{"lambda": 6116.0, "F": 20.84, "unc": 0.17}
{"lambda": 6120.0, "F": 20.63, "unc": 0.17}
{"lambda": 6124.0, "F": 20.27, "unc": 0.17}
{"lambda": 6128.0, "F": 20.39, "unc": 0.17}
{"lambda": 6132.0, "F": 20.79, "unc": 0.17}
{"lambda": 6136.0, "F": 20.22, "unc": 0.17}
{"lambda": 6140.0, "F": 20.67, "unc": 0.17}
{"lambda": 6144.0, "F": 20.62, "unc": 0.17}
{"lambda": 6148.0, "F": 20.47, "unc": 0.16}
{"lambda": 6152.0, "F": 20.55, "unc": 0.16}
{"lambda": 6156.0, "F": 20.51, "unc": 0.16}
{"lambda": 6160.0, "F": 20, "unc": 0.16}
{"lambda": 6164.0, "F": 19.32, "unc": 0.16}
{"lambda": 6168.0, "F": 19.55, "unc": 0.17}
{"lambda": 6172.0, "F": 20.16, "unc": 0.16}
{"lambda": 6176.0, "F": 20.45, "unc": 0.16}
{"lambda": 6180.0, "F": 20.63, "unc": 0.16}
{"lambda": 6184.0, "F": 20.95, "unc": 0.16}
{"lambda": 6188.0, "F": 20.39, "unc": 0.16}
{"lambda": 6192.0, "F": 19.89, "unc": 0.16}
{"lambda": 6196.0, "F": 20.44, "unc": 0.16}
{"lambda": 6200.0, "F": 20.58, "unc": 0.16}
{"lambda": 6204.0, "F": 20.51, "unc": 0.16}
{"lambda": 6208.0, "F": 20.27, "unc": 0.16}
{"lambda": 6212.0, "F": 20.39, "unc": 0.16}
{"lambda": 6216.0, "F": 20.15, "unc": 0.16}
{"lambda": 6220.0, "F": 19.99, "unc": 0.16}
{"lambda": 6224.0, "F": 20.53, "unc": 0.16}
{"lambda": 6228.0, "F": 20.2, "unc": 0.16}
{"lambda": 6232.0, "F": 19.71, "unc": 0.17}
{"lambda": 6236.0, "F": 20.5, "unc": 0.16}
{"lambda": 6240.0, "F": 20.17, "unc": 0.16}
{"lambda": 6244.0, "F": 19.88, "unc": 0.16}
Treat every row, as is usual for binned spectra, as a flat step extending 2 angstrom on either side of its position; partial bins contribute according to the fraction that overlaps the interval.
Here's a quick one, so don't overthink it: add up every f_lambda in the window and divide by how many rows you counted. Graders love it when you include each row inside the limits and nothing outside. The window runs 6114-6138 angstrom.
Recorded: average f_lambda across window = 20.5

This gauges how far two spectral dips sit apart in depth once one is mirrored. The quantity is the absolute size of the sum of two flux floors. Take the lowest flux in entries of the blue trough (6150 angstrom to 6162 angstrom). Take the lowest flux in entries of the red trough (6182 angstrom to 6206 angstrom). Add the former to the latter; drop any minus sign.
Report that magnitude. 39.9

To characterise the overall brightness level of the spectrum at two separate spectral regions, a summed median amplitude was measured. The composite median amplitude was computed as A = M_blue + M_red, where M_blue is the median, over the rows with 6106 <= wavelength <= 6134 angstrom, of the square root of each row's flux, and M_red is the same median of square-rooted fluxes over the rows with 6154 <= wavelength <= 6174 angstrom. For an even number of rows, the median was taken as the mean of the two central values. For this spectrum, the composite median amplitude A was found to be 9.014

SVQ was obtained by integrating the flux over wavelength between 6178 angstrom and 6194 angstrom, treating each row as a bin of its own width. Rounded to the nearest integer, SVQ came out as 327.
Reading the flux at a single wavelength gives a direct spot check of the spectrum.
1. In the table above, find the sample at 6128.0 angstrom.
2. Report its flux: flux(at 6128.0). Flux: 20.39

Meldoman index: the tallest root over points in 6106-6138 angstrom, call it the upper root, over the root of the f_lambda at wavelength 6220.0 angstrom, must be 1.03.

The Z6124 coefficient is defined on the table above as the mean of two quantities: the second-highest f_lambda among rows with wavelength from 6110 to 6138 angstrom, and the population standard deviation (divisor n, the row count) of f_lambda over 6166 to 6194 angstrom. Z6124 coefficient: 10.6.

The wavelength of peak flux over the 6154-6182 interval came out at 6180.0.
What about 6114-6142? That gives 6116.0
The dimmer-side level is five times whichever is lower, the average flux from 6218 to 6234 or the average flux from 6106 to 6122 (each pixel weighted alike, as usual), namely 101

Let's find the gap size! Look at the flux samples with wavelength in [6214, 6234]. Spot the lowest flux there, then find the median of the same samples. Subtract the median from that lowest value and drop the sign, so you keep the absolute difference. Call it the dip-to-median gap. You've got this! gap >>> 0.44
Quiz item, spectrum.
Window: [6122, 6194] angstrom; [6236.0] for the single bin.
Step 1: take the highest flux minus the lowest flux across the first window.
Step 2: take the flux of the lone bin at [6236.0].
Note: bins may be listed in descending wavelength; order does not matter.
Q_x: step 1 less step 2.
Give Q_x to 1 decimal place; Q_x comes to -18.9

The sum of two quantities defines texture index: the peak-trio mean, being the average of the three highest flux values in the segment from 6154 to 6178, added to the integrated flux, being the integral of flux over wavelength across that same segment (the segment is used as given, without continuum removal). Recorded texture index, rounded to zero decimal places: 500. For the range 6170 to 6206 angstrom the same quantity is 757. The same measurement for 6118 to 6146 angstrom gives 595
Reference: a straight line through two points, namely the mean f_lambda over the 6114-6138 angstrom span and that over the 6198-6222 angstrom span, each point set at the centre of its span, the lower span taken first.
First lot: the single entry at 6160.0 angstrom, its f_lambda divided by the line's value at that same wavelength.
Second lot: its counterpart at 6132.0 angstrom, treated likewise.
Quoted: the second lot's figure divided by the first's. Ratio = 1.04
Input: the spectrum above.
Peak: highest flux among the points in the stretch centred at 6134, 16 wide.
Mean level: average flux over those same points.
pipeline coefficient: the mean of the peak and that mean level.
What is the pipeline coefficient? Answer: 20.65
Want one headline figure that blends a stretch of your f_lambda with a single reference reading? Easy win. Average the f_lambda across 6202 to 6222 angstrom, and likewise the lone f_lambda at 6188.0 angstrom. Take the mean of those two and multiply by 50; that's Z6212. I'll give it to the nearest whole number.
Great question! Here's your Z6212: 1016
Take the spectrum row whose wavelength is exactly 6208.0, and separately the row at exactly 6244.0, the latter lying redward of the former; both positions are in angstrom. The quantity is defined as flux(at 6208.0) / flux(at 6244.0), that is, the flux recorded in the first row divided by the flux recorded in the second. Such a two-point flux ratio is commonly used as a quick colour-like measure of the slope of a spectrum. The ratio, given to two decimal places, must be 1.02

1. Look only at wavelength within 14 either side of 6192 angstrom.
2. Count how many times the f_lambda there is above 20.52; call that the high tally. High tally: 3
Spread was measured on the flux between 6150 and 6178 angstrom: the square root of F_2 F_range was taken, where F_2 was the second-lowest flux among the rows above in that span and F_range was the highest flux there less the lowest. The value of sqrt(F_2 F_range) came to 4.9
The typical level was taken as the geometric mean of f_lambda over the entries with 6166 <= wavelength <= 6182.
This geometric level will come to 20.2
